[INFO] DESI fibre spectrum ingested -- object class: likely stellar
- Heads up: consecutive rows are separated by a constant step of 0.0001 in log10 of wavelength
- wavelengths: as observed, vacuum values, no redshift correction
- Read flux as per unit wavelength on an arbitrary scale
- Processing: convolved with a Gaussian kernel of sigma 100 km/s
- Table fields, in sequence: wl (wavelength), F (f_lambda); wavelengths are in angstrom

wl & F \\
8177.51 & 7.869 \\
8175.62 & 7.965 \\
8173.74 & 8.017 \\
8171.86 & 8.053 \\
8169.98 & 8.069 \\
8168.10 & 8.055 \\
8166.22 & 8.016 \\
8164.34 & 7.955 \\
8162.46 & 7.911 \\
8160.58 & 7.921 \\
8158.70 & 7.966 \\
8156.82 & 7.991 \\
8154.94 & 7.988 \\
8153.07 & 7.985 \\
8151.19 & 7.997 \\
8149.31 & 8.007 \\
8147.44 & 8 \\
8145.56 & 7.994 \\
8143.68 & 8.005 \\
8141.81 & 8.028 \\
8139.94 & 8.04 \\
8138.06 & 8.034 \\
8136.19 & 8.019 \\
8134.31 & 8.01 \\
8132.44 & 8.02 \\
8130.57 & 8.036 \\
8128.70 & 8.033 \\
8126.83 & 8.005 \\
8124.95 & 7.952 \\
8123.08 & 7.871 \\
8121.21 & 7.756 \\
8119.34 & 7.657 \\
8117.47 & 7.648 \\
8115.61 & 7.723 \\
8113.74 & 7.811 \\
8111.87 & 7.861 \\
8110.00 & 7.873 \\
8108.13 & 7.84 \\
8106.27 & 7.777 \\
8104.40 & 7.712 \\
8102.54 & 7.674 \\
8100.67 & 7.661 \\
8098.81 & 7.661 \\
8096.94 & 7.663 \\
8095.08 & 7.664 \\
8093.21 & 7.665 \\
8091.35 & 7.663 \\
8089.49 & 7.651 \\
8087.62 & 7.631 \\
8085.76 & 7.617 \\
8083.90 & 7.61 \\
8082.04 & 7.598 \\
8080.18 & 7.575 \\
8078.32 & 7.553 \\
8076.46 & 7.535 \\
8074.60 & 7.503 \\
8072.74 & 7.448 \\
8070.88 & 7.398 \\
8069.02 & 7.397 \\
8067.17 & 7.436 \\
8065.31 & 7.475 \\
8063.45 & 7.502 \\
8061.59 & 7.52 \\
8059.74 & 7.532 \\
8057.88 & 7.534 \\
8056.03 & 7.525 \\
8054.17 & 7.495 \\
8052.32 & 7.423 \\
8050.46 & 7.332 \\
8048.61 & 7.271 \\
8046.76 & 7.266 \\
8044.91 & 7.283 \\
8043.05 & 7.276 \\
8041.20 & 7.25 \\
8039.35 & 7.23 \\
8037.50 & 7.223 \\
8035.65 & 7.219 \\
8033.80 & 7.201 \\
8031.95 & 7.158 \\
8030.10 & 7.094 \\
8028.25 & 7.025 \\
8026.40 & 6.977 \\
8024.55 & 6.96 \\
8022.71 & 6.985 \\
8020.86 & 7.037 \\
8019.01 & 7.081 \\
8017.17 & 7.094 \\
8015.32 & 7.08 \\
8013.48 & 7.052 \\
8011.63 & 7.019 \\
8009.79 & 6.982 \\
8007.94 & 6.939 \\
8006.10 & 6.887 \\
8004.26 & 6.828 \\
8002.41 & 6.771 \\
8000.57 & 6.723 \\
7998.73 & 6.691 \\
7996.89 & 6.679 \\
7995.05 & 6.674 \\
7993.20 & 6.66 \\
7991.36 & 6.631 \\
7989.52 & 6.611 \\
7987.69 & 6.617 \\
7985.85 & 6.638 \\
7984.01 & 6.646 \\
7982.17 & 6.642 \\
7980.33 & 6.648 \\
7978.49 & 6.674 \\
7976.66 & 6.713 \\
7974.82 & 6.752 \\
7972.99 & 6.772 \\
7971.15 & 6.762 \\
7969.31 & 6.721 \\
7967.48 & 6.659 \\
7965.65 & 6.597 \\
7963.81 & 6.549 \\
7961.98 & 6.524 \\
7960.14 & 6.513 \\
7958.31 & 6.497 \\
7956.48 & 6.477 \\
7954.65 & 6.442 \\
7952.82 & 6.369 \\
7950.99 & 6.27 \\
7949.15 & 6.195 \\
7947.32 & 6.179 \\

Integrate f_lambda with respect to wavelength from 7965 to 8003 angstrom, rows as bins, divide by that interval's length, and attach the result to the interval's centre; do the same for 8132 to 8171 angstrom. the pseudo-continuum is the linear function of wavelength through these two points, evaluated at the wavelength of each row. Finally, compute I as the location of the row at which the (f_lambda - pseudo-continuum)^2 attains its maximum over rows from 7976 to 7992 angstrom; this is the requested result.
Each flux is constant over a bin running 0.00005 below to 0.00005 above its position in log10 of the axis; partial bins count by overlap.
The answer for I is 7989.52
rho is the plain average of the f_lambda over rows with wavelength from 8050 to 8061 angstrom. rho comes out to 7.5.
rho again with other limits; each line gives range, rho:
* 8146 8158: 8.0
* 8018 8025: 7.0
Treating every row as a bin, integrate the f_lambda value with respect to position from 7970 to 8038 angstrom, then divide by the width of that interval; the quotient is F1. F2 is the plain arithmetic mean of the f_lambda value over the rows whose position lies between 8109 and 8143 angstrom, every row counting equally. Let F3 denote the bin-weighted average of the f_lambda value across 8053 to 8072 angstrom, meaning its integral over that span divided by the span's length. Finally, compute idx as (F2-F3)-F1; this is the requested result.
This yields -6.4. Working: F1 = 6.9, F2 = 7.91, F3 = 7.48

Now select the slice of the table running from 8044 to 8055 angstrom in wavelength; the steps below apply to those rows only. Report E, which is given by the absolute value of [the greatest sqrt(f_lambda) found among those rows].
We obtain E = 2.74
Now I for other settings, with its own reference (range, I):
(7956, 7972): 7971.15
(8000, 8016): 8015.32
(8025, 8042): 8035.65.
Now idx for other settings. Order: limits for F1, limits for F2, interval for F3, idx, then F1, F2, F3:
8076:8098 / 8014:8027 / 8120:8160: -8.6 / 7.6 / 7.03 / 7.98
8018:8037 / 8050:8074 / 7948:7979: -6.2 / 7.1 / 7.46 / 6.55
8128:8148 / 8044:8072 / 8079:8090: -8.2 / 8.0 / 7.43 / 7.61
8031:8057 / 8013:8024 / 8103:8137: -8.1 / 7.3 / 7.05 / 7.86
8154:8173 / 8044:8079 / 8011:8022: -7.6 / 8.0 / 7.44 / 7.06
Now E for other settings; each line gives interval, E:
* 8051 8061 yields 2.74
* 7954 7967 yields 2.57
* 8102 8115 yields 2.81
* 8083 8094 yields 2.77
